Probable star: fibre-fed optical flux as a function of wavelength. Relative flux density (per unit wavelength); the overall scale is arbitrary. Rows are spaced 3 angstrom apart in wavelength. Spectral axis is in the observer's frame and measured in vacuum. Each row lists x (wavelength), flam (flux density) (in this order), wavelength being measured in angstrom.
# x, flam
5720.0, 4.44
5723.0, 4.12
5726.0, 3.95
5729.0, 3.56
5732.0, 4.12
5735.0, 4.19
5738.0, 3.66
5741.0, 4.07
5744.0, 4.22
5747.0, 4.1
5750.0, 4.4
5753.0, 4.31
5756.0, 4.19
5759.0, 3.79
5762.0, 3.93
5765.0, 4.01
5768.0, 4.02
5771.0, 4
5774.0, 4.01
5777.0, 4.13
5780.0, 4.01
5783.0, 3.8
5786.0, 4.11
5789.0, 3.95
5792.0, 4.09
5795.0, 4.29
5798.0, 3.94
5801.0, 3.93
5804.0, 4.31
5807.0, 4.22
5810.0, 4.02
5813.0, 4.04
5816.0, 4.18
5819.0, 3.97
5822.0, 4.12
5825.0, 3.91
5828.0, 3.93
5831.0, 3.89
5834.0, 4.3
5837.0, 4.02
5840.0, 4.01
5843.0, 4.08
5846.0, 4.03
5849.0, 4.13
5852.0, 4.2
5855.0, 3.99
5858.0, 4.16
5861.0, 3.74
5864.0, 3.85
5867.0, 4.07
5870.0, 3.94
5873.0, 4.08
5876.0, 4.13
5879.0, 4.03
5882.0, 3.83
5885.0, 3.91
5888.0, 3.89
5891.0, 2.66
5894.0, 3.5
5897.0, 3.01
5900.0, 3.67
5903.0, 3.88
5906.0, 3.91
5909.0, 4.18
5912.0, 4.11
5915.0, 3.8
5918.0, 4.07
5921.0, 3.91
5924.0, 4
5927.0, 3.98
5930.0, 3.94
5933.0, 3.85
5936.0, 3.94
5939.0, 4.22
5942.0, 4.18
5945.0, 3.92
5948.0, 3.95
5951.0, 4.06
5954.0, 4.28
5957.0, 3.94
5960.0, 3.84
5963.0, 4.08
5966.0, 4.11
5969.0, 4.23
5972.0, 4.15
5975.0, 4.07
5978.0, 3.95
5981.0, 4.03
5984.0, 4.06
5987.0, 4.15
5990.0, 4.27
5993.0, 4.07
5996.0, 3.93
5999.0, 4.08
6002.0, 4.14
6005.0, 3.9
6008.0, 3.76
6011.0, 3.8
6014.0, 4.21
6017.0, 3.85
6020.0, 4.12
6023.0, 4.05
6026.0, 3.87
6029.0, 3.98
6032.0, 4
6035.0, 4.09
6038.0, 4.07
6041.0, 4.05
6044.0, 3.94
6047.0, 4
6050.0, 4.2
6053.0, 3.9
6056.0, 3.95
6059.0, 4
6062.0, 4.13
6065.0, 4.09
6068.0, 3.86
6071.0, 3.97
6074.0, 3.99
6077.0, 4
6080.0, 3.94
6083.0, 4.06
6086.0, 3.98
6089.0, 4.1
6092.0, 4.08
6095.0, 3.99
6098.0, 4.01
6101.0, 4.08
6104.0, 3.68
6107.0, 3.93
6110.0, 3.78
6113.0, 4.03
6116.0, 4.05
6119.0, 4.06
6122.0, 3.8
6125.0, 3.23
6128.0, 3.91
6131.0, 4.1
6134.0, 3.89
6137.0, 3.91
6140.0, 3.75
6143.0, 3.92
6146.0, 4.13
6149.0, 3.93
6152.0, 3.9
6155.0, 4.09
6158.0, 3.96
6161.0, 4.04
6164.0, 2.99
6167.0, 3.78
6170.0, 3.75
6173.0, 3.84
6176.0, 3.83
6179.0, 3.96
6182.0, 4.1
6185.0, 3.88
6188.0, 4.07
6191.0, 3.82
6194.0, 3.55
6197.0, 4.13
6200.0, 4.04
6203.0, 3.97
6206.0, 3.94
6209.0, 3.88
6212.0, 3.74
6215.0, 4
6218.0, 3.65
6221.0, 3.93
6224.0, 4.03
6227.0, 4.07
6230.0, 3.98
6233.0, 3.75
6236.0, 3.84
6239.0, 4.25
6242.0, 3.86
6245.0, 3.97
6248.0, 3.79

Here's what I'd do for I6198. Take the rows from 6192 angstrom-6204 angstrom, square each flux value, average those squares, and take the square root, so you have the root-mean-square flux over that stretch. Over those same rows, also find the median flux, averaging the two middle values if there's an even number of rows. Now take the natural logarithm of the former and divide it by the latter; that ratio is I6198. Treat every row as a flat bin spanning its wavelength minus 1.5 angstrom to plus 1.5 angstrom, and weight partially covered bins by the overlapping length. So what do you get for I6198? 0.342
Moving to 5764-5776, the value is 0.346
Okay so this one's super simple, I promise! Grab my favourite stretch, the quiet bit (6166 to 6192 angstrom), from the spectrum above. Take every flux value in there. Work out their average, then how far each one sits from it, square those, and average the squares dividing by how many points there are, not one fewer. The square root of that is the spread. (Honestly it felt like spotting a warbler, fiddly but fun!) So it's 0.12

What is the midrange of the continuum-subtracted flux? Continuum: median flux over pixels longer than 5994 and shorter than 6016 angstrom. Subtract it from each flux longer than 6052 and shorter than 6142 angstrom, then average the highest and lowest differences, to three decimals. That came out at -0.250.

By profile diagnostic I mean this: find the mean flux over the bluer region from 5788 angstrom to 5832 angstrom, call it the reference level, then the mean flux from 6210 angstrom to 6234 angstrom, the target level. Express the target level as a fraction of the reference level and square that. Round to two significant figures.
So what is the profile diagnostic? 0.92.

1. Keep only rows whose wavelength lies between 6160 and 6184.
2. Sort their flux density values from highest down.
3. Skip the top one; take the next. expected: 4.04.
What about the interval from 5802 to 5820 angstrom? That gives 4.22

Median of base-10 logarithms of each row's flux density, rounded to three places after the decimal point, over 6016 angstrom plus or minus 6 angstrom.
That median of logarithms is 0.600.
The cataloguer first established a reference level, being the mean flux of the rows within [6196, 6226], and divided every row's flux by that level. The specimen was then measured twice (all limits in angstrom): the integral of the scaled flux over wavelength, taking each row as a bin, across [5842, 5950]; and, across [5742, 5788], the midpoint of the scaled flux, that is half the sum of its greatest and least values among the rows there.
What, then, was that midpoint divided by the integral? 0.010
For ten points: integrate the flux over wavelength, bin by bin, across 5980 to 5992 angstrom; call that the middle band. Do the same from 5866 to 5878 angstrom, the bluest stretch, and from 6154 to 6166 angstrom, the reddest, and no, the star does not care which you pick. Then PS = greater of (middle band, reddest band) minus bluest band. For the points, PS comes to 0.9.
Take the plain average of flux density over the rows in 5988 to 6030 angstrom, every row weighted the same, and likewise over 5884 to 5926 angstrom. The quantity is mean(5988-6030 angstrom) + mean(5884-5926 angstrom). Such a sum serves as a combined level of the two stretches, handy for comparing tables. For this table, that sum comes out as 7.75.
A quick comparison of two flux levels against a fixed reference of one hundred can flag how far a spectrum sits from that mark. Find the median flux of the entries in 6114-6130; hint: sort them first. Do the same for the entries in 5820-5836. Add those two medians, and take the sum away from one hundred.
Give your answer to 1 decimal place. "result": 92.2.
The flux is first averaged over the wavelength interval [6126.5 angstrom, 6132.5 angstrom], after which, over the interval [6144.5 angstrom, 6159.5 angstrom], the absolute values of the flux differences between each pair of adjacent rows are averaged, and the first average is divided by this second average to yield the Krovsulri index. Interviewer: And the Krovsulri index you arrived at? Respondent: 29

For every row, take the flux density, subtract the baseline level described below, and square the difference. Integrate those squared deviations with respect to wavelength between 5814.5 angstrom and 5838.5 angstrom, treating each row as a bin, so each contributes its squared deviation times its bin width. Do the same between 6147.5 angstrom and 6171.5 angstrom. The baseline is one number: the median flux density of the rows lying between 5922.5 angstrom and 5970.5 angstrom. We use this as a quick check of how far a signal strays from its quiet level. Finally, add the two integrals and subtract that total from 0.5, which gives -3.4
